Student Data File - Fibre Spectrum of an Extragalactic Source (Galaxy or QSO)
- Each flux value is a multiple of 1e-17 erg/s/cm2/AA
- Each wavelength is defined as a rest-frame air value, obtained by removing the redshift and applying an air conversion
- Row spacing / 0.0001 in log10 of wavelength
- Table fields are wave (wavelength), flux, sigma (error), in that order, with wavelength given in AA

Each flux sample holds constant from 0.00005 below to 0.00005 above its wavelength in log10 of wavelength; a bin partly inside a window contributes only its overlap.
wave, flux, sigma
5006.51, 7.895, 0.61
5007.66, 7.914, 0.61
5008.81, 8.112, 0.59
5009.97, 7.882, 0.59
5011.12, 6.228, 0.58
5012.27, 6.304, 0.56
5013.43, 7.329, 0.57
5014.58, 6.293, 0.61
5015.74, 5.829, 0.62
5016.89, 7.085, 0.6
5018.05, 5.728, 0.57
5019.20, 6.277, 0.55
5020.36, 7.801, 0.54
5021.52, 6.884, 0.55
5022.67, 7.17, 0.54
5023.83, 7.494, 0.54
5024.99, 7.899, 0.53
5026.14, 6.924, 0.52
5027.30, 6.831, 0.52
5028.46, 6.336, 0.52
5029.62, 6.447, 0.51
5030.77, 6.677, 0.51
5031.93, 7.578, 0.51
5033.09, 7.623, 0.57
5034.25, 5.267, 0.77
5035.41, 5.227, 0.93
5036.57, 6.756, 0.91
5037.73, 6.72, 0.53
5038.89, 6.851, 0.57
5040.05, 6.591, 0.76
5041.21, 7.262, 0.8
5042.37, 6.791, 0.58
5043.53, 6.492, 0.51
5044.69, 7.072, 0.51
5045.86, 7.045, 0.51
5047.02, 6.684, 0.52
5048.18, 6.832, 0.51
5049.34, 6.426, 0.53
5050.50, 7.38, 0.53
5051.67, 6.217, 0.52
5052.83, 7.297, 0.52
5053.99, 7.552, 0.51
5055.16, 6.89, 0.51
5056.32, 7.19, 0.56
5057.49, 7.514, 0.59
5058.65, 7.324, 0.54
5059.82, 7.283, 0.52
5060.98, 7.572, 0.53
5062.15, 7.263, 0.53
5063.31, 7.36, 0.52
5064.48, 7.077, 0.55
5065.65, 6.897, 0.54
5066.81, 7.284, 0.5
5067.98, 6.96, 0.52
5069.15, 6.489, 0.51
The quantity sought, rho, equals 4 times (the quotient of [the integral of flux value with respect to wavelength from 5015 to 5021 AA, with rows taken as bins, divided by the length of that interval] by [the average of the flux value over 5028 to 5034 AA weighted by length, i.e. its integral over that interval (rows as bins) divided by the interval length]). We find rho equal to 3.8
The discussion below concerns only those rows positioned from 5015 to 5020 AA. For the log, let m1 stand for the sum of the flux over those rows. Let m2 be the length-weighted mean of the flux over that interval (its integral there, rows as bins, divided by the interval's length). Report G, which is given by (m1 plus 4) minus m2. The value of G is 23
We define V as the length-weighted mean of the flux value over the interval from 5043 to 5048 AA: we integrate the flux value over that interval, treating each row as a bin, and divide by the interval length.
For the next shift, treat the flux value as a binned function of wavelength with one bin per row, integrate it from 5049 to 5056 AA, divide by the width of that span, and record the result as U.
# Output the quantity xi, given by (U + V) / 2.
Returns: 6.91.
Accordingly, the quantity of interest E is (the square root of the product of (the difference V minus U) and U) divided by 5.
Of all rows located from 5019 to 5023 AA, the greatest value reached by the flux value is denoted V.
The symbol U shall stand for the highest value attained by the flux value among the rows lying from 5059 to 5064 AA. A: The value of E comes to 0.26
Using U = 7.572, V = 7.801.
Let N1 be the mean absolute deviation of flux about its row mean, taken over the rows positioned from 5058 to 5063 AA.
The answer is 0.11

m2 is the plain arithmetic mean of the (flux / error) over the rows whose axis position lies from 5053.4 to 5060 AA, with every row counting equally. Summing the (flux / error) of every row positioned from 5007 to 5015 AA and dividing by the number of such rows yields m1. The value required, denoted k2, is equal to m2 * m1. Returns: 165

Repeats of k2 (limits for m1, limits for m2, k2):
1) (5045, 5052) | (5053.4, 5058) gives 175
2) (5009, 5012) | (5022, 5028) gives 165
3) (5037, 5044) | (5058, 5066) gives 152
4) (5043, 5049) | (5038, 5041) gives 138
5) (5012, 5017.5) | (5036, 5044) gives 118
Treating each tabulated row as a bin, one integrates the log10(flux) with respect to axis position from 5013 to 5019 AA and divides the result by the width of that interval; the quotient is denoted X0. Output 0.806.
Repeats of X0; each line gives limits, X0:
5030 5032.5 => 0.851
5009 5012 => 0.849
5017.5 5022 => 0.821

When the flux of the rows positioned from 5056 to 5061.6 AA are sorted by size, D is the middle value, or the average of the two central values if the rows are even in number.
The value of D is 7.3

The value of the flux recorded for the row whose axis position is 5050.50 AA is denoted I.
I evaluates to 7.38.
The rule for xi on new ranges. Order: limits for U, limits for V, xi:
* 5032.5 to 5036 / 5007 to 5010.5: 7.00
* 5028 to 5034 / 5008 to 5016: 6.89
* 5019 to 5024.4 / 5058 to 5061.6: 7.29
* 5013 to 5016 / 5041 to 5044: 6.66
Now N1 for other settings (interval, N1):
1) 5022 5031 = 0.41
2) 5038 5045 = 0.22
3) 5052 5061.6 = 0.16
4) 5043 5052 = 0.31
